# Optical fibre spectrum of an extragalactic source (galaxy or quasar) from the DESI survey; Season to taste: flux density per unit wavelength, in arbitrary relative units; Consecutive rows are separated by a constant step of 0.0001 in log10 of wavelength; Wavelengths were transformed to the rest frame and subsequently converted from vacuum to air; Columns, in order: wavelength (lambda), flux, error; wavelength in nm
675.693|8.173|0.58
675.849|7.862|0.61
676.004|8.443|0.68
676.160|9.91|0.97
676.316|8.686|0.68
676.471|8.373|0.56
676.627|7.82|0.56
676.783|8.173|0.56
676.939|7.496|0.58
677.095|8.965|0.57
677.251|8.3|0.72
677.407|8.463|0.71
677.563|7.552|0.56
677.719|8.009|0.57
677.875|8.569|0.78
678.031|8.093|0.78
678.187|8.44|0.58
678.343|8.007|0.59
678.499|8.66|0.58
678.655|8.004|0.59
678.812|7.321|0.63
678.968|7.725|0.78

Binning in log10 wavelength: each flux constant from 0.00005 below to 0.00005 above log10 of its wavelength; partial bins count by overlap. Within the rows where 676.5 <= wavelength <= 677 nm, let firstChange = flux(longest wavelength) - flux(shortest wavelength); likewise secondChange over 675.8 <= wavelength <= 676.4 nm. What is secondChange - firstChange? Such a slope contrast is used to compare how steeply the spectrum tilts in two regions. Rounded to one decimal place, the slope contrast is 1.1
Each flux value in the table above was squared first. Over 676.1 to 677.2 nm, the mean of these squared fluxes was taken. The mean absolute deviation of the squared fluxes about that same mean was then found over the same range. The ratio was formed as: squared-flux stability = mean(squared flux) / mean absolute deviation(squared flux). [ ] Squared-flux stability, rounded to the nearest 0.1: 7.0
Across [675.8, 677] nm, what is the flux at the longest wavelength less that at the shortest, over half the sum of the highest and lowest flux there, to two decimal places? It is -0.04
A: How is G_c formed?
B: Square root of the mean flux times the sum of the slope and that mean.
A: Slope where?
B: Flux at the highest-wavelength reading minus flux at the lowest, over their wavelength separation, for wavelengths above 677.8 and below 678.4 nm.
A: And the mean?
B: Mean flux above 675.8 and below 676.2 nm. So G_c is 8.1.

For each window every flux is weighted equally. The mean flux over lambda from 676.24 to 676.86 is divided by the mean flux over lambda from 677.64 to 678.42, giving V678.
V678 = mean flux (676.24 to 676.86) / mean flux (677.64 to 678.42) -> 1.00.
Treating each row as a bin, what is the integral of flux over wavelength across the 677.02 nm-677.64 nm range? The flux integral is 5.2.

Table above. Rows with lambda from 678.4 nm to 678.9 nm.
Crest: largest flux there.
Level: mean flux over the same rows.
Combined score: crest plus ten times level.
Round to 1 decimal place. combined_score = 88.6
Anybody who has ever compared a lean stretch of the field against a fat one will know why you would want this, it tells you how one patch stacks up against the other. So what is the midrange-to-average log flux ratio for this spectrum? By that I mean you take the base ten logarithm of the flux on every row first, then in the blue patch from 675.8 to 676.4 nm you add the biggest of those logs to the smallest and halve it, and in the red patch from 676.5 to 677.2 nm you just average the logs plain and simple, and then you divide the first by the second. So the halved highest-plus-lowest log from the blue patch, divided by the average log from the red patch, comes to 1.041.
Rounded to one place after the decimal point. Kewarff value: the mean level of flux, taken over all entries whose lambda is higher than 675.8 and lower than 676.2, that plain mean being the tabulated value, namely 8.7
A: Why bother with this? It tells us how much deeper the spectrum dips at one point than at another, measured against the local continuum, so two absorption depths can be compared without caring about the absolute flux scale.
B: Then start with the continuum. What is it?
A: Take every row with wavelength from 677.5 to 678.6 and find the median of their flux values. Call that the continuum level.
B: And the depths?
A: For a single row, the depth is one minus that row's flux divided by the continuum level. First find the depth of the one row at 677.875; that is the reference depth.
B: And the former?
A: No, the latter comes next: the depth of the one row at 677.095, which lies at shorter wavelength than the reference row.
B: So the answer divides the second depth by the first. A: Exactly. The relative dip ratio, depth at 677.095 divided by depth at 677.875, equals 1.8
